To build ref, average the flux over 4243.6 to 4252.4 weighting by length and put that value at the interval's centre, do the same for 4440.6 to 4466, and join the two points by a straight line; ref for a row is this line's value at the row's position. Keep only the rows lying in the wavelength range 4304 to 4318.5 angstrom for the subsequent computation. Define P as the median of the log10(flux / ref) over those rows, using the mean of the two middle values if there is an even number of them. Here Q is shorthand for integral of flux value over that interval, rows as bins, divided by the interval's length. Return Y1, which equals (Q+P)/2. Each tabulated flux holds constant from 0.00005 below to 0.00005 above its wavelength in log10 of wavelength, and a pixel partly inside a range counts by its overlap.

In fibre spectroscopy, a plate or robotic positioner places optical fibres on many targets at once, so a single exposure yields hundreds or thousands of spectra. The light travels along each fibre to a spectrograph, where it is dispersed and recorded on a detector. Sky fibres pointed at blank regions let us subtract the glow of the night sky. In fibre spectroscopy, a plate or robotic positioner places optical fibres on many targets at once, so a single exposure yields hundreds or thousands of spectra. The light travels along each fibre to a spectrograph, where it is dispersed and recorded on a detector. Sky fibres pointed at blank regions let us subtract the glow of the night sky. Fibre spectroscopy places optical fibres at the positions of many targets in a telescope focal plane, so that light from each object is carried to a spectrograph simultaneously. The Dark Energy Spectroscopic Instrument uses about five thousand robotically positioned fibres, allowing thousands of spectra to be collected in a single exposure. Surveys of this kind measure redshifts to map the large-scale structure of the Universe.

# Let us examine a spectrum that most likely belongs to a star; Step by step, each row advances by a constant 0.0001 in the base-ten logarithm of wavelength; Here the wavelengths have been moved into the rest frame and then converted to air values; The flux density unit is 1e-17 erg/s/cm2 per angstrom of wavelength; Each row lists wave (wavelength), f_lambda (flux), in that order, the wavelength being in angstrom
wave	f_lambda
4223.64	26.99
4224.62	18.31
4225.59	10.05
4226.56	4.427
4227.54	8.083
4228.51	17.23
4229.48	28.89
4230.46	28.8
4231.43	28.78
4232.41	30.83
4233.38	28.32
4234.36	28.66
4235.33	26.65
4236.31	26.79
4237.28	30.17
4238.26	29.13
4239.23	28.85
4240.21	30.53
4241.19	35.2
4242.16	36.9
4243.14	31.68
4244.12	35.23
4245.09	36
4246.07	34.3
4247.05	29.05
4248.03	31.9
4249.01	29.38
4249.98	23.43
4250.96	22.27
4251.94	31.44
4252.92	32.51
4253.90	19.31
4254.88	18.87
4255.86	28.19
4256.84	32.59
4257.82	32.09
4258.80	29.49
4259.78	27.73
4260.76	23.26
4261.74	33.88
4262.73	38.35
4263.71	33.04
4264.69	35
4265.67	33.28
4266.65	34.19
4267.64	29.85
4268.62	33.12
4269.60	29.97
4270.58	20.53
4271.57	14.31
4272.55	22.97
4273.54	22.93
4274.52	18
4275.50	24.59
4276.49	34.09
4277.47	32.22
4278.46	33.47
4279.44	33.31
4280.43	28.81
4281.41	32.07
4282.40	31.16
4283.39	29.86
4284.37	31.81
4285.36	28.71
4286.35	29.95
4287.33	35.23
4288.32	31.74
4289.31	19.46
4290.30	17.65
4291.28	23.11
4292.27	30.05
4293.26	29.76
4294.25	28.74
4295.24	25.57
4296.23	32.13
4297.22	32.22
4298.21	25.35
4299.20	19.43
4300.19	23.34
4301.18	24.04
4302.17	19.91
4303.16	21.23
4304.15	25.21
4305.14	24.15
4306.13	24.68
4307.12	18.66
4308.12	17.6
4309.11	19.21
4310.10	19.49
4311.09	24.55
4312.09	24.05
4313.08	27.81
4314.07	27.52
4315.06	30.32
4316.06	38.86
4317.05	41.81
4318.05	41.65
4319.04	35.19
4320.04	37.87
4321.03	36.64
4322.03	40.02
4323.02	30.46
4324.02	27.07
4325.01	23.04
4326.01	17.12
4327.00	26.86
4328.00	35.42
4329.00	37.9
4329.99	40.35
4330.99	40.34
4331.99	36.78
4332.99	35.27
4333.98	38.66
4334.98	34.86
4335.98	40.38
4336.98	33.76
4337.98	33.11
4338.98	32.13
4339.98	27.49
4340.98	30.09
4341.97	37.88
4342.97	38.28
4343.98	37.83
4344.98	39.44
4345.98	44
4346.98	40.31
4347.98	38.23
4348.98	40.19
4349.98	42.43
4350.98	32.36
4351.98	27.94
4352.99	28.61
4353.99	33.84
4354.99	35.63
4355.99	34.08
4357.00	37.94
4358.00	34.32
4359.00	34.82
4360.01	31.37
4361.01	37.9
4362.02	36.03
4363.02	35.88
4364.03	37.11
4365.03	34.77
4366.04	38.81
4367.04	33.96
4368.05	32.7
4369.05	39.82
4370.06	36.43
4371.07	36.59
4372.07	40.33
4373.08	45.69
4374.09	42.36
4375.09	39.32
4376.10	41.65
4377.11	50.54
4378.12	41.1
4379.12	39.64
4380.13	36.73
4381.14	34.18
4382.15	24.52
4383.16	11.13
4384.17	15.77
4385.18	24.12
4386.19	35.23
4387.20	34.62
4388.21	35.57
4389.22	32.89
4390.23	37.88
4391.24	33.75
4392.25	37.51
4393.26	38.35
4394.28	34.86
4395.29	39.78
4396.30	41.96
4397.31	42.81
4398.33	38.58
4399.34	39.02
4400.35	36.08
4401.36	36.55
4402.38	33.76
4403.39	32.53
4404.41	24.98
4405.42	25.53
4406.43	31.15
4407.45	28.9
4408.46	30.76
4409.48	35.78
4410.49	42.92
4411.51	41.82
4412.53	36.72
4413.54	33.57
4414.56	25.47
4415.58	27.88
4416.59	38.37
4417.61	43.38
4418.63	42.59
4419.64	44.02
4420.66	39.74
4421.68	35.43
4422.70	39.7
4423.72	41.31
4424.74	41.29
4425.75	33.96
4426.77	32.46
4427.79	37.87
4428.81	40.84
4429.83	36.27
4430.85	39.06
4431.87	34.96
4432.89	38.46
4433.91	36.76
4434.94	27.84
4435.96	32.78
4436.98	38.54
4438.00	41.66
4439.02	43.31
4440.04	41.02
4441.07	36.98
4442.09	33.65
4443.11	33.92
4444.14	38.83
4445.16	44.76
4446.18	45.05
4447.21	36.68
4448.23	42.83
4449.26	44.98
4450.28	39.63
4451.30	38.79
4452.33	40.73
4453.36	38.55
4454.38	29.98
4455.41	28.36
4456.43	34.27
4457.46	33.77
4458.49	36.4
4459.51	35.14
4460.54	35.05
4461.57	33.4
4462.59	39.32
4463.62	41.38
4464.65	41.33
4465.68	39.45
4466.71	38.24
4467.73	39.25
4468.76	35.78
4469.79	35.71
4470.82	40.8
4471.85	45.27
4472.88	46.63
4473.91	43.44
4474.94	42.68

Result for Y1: 13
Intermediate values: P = -0.119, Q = 27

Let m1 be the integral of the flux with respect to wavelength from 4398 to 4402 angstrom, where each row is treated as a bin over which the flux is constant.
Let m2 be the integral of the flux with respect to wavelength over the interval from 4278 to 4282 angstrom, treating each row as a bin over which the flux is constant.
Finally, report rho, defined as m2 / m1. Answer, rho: 0.85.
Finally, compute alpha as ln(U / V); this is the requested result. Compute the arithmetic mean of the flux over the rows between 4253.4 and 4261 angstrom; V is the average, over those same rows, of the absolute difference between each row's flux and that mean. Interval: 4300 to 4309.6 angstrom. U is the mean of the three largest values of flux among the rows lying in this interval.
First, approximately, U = 25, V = 4.5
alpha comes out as 1.7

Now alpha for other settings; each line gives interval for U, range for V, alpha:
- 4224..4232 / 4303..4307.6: 2.5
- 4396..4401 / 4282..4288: 3.2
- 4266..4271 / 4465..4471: 3.0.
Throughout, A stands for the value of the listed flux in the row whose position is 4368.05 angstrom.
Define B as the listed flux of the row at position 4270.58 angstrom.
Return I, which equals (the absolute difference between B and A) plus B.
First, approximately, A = 32.7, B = 20.53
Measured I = 33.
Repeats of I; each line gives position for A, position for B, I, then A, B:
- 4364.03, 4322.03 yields 43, 37.11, 40.02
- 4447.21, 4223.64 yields 37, 36.68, 26.99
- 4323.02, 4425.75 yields 37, 30.46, 33.96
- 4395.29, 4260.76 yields 40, 39.78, 23.26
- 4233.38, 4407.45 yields 29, 28.32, 28.9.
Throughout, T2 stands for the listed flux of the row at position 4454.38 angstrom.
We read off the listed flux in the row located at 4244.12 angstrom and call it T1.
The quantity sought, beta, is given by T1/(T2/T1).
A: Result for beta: 41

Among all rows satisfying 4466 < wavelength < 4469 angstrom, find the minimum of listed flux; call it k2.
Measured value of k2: 35.78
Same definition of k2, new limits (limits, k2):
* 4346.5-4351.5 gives 32.36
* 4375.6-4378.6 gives 41.1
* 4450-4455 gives 29.98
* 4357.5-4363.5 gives 31.37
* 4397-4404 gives 32.53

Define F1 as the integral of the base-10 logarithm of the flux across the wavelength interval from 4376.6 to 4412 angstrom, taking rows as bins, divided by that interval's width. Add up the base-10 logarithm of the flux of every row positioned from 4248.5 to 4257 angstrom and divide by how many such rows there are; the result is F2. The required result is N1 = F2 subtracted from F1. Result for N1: 0.11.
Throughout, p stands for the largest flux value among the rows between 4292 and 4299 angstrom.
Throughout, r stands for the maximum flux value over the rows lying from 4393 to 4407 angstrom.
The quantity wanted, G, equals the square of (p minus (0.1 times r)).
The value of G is 781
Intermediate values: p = 32.22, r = 42.81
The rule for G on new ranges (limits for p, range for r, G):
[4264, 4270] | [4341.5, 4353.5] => 936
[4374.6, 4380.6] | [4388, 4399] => 2140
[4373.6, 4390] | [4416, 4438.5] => 2129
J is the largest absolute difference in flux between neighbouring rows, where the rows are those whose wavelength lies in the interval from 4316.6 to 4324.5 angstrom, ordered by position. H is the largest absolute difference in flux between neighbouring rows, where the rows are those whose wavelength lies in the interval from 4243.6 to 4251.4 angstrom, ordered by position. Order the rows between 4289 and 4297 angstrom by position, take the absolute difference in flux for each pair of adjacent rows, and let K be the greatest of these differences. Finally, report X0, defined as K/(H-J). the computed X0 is -2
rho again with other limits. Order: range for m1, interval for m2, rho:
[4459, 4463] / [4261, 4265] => 0.96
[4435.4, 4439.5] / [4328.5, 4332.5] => 0.97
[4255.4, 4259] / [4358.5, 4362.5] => 1.27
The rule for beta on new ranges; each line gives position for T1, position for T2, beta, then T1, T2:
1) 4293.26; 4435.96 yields 27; 29.76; 32.78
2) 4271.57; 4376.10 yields 5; 14.31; 41.65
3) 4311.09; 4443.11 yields 18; 24.55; 33.92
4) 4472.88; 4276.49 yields 64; 46.63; 34.09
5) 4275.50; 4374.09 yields 14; 24.59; 42.36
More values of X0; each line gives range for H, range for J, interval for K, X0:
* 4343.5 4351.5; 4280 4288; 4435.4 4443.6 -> 1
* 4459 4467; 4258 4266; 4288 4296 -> -3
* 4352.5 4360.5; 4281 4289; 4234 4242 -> -93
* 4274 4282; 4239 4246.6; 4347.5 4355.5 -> 2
